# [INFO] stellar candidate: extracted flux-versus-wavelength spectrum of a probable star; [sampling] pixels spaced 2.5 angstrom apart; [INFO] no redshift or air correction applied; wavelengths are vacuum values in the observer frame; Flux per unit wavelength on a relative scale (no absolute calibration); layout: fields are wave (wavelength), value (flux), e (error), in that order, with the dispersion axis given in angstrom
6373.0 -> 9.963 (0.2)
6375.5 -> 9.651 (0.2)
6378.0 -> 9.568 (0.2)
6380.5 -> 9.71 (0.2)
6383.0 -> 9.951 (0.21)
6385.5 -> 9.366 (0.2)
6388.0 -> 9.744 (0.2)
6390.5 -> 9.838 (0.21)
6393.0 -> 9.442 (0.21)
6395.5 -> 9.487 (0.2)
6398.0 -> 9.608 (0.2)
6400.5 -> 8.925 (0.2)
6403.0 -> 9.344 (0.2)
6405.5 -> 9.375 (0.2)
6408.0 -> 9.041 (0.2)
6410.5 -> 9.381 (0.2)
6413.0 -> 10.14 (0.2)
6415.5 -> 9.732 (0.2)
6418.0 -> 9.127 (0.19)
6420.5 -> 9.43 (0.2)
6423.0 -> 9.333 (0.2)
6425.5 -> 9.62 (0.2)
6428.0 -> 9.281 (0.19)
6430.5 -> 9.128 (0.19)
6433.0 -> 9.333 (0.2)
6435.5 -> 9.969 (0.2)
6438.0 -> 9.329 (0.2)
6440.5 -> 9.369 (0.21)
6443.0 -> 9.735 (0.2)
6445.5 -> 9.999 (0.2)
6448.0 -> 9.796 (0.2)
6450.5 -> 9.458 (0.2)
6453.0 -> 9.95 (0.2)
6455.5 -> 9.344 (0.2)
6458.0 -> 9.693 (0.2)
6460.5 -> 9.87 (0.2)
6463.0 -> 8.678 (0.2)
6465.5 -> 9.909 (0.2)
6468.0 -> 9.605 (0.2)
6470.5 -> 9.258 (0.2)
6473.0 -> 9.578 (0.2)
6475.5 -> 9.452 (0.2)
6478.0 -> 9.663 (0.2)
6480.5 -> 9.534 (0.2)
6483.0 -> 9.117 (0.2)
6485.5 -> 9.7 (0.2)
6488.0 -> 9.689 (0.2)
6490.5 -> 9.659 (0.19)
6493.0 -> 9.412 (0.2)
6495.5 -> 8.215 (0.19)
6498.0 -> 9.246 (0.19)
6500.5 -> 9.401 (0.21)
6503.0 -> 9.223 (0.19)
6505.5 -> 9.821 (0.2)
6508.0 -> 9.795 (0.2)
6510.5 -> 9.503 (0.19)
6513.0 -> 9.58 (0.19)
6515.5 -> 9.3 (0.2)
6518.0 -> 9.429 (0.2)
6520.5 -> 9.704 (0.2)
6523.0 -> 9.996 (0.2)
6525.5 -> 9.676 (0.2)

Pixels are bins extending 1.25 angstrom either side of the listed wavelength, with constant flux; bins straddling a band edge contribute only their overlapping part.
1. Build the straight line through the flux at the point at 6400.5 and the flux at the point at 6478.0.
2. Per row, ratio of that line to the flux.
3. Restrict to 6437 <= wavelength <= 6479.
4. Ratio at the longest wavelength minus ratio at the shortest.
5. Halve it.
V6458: 0.00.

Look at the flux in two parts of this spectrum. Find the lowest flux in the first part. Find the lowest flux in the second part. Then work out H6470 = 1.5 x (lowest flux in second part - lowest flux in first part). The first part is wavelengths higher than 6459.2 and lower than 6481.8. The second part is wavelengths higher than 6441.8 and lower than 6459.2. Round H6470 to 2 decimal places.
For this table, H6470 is 1.00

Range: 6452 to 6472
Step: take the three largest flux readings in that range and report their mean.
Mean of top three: 9.91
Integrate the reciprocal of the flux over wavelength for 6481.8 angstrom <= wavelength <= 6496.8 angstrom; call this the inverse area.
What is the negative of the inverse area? -1.62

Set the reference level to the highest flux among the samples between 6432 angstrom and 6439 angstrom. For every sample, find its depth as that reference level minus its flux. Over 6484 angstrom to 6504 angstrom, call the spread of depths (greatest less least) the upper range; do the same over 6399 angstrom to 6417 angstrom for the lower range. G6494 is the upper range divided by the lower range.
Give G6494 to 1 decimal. 1.2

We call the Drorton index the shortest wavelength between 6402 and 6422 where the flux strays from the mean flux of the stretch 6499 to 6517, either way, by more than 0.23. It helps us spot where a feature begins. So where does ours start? 6408.0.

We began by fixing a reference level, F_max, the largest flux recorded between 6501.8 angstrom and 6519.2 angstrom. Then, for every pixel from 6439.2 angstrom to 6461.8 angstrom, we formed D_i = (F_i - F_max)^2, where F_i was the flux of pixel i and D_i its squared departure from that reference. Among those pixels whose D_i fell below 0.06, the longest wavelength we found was 6460.5 angstrom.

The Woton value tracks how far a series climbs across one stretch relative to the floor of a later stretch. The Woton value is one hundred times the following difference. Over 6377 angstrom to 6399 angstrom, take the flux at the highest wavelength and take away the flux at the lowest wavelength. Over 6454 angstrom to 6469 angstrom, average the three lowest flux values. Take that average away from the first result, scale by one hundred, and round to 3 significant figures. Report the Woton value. -917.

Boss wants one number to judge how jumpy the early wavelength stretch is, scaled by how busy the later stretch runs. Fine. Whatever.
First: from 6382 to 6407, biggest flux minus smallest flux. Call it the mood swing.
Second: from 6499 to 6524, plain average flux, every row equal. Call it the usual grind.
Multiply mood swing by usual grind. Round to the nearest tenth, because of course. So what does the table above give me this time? 9.8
